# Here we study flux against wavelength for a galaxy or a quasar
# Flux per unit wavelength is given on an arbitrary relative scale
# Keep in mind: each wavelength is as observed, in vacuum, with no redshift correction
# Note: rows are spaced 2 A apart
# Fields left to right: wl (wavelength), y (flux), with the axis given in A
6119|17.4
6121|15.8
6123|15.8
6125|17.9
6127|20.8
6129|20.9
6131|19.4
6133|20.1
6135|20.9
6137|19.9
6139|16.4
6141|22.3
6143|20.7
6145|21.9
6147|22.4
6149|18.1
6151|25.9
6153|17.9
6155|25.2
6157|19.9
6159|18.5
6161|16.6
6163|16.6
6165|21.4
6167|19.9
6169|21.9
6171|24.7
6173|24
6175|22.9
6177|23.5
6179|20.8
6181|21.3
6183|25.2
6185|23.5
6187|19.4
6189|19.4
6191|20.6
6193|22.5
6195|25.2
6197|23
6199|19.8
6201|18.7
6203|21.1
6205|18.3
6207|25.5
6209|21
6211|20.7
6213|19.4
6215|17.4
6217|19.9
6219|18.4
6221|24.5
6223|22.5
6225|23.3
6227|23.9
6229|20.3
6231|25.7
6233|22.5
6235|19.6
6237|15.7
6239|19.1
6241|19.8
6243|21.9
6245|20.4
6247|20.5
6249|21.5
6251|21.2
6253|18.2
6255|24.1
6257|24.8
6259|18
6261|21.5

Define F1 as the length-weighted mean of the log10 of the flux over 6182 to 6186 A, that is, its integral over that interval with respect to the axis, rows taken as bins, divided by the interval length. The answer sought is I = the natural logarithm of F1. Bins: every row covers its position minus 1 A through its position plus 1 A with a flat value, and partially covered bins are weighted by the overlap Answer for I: 0.33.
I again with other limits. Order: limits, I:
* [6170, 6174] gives 0.33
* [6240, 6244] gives 0.28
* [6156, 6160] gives 0.25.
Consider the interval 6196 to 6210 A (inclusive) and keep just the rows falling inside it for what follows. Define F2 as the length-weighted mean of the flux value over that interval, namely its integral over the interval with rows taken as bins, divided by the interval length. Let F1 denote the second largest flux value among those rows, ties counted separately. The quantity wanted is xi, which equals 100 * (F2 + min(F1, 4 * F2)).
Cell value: 4406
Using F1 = 23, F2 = 21.1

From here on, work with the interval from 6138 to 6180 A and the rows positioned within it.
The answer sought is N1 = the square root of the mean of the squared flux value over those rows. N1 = 21.2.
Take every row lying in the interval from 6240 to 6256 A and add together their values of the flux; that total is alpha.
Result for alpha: 168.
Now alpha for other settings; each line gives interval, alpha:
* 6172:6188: 181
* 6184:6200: 173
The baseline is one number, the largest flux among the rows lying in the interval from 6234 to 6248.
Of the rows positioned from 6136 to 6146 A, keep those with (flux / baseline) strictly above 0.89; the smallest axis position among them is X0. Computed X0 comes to 6137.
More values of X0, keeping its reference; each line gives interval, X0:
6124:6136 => 6127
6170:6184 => 6171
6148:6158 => 6151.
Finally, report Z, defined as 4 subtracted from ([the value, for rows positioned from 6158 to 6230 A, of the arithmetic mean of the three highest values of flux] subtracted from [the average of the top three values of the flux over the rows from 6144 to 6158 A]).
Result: -4.8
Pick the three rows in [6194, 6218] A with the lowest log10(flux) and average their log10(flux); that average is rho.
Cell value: 1.26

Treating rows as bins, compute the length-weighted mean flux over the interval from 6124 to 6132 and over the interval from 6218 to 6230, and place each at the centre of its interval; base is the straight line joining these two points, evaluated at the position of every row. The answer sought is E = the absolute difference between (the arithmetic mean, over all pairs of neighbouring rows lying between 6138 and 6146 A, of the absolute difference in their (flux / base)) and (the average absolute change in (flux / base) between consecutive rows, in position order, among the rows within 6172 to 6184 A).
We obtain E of 0.06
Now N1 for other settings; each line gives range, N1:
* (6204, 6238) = 21.3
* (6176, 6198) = 22.3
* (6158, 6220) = 21.1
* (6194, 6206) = 21.2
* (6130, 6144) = 20.0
